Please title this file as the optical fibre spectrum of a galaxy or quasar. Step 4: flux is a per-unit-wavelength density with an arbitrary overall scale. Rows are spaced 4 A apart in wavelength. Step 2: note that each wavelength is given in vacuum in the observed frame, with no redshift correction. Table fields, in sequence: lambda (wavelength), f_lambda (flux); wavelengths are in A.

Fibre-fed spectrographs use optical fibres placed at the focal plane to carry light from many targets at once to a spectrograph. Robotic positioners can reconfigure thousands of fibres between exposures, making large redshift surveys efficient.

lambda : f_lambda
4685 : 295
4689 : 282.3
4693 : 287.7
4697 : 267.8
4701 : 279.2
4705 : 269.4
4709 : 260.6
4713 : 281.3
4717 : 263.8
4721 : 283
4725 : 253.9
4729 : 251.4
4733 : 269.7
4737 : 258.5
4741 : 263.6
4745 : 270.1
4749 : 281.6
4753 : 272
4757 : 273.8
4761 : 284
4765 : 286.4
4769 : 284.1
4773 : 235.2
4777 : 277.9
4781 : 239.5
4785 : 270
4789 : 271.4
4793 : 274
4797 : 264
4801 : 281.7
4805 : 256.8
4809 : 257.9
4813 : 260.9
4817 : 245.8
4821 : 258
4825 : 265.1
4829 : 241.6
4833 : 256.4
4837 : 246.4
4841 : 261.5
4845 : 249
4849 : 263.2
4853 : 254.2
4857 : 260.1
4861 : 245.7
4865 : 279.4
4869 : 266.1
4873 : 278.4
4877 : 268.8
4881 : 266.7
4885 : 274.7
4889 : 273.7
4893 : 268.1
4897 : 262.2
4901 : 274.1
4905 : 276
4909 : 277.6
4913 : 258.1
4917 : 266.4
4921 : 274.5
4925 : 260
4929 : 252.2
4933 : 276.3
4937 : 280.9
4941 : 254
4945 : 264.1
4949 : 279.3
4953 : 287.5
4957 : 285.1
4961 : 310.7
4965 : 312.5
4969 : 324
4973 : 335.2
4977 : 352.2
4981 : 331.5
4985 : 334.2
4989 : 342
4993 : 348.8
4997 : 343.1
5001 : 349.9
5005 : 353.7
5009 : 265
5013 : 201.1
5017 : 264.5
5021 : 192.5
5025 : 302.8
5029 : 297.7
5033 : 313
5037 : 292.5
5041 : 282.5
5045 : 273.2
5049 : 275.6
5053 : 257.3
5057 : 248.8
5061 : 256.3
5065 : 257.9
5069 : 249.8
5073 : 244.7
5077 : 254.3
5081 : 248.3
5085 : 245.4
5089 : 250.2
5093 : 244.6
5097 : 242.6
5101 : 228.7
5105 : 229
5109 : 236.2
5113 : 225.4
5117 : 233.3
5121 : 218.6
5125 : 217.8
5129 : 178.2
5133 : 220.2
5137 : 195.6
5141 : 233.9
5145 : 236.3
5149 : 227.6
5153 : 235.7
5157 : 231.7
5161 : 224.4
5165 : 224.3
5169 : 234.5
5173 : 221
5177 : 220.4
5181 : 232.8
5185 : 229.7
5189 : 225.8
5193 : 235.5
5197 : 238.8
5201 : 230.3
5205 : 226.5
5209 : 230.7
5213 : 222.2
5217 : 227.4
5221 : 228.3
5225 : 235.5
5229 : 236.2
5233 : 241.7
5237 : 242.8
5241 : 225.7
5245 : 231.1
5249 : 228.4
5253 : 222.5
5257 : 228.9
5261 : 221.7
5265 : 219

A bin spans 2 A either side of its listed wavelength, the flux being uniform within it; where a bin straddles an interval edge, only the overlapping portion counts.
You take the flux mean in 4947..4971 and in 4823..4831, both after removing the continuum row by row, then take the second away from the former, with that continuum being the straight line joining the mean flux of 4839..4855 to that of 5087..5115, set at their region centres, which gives 57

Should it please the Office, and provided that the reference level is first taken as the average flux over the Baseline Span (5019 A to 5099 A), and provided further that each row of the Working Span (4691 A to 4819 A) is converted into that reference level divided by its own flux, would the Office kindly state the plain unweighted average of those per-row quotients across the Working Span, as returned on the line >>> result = 0.98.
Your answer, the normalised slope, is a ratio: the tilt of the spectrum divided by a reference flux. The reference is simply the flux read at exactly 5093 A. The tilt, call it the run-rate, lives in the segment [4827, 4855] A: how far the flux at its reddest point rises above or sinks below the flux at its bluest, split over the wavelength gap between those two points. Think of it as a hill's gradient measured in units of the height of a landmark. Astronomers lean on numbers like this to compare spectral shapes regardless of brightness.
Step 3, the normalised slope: 0.0021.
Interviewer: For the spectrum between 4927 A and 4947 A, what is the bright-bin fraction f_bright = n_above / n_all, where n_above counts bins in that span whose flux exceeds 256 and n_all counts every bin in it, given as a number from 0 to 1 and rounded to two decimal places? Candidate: 0.60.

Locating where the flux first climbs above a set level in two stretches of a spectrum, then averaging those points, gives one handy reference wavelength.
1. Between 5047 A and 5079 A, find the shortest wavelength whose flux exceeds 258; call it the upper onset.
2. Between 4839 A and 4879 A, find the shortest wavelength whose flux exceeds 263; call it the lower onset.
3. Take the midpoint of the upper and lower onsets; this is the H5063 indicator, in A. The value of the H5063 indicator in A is 4949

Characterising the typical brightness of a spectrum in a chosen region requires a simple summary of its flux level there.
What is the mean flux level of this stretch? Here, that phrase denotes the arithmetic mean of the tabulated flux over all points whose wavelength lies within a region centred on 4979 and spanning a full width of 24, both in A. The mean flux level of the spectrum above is 337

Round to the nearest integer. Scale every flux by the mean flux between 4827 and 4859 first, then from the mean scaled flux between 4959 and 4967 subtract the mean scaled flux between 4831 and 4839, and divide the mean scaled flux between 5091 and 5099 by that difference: 4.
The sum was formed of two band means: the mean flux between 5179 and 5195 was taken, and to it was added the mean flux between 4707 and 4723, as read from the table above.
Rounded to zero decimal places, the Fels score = 503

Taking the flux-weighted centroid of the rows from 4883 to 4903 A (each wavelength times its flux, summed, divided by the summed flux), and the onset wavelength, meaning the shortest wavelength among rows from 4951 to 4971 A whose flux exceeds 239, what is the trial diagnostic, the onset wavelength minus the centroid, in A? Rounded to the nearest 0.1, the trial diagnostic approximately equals 60.0 A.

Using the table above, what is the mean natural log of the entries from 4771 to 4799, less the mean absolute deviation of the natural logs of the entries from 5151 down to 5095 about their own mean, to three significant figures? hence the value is 5.51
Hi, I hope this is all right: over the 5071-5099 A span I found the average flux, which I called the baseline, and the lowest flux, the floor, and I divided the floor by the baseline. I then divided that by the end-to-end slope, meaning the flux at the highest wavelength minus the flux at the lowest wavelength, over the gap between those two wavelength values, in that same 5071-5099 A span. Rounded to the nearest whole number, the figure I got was -11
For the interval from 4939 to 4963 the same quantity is 0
